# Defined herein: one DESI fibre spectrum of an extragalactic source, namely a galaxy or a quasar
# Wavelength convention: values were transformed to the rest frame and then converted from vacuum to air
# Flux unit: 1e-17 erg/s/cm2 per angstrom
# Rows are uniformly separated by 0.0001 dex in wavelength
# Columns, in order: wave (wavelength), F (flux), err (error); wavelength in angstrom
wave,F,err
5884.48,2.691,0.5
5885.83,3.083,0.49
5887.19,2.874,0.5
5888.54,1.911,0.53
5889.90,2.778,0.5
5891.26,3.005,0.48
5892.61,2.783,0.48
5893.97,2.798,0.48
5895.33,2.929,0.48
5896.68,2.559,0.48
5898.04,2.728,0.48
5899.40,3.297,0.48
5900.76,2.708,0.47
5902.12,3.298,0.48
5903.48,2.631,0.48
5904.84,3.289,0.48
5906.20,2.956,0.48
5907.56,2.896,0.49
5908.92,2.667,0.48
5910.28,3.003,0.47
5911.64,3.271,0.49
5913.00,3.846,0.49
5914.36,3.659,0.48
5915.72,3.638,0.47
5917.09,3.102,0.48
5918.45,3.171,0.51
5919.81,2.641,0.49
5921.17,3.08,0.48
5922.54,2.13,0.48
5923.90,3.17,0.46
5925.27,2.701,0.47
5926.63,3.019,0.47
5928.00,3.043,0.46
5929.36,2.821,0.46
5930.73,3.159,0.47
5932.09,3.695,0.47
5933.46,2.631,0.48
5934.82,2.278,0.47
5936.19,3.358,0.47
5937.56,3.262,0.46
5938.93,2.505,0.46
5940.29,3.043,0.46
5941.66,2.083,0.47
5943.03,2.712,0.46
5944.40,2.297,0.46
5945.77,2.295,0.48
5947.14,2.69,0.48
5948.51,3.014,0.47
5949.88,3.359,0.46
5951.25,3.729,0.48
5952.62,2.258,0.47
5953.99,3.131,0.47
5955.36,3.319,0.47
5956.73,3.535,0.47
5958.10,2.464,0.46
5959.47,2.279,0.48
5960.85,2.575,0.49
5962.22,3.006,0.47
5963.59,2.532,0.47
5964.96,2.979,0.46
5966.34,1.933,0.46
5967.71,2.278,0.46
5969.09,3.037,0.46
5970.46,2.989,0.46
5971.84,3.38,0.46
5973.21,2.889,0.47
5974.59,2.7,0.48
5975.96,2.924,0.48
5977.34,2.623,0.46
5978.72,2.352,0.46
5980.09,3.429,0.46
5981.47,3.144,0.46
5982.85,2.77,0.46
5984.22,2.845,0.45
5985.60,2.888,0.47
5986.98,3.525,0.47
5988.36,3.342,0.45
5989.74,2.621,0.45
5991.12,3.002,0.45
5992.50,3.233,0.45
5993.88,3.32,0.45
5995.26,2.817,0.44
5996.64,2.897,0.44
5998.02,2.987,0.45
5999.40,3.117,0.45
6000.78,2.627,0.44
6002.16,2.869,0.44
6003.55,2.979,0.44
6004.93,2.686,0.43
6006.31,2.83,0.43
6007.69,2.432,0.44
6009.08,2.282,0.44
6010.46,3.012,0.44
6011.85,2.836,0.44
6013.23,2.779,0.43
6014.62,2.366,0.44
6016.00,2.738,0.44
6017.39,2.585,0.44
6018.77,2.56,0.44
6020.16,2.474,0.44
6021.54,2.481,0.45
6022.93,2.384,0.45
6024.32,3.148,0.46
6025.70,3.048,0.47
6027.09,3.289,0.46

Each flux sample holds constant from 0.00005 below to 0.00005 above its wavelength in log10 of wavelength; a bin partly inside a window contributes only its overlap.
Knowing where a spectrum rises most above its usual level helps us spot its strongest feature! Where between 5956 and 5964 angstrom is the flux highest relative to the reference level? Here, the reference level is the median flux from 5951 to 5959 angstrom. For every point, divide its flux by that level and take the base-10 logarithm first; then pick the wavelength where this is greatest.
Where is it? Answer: 5956.73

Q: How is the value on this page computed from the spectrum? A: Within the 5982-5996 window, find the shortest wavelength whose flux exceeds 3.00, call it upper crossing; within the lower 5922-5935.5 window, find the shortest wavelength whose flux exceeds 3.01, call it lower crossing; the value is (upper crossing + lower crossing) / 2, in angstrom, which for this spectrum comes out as 5955.4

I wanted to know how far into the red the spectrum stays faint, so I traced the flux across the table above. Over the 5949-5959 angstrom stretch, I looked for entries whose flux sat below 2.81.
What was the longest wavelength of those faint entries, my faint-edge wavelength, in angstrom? 5958.10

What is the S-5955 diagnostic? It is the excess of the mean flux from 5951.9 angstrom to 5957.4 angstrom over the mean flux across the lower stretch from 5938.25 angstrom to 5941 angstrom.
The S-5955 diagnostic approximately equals 0.29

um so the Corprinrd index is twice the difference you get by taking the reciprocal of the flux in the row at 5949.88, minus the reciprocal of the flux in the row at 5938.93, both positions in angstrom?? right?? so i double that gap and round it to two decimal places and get -0.20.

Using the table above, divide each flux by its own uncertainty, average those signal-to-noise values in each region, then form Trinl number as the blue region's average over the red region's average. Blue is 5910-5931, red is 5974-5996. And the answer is 1.00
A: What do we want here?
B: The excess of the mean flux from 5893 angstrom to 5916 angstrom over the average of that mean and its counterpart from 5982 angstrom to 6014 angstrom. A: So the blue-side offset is 0.08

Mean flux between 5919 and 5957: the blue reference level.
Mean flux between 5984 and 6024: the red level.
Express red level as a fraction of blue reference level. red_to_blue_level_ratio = 0.97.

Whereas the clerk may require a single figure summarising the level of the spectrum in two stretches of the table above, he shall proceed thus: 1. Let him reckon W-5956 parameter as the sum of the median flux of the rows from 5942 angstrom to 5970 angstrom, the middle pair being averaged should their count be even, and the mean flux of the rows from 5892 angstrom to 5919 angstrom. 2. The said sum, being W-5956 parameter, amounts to 5.76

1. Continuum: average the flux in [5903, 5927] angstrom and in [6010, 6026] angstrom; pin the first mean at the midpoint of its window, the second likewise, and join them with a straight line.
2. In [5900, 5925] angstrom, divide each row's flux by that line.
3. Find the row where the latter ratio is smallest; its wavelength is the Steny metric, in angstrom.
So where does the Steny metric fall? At 5922.54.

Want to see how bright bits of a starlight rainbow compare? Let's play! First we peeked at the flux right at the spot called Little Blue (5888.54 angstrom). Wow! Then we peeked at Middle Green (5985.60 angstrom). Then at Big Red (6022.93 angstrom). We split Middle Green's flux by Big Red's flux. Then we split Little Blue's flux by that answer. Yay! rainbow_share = 1.6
